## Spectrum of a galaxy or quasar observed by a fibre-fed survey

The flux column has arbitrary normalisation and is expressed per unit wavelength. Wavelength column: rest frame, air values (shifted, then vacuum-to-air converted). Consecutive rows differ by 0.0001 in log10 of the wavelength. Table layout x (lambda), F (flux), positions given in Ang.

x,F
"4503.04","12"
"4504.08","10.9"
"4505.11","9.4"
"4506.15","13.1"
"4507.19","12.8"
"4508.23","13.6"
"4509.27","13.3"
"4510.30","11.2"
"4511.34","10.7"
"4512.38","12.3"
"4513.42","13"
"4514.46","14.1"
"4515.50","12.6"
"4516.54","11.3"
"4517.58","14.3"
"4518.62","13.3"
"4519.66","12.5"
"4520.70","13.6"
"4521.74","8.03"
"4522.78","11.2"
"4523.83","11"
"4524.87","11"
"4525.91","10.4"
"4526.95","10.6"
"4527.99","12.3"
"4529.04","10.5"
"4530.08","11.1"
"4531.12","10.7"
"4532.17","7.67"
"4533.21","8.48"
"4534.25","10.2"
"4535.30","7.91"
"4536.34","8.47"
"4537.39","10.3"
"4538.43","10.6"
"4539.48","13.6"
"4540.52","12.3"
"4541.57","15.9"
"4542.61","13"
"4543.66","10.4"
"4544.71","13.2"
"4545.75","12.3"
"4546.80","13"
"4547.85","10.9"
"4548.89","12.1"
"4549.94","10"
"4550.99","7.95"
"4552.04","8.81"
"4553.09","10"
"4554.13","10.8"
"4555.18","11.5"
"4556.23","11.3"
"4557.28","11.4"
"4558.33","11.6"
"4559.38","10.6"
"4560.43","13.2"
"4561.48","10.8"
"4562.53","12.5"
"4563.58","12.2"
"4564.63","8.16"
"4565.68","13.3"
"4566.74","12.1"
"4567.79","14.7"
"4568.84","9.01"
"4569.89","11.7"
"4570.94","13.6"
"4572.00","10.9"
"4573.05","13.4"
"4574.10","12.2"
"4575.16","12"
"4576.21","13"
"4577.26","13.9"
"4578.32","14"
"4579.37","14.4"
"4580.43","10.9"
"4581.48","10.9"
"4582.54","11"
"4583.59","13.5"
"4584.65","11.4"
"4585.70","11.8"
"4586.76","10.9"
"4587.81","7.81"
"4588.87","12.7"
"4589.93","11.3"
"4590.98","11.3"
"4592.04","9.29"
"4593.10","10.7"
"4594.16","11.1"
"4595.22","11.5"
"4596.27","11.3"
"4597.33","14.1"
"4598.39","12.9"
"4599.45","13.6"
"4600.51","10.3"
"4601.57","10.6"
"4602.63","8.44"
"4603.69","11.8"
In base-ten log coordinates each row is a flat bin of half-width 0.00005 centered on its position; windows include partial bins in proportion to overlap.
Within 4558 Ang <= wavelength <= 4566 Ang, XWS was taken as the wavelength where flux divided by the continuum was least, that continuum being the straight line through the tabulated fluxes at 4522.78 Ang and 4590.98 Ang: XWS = 4564.63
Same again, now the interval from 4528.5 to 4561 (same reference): 4532.17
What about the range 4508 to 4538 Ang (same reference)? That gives 4532.17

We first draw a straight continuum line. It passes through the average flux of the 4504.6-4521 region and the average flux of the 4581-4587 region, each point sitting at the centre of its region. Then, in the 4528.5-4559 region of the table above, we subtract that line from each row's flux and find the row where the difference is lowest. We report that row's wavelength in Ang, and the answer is 4532.17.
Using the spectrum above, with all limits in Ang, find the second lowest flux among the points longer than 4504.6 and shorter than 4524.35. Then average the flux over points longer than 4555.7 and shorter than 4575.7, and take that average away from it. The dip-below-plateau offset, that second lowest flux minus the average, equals -2.4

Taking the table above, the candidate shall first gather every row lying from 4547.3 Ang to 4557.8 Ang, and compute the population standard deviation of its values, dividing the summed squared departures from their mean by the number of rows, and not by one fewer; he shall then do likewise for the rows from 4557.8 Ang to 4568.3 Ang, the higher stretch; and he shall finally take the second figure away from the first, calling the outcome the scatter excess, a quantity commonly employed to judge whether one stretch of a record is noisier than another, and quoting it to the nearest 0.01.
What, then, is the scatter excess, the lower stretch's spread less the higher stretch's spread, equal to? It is -0.47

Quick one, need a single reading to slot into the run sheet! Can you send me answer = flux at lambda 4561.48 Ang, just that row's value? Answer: 10.8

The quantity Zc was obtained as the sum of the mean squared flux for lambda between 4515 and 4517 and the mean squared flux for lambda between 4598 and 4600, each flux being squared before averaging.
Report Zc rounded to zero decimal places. 319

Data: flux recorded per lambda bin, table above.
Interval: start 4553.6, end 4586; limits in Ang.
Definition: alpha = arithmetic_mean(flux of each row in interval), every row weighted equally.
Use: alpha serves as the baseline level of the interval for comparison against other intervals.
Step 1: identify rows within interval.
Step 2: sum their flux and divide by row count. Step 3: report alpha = 12.0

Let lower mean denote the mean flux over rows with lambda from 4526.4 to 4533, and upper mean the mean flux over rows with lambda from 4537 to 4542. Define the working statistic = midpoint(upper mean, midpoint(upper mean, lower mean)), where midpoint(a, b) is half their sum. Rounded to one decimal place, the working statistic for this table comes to 12.0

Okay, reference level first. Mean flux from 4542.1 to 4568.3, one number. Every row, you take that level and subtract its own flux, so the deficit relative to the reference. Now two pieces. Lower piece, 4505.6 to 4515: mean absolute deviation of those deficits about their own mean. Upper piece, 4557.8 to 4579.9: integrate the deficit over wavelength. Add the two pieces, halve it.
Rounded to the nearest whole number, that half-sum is -9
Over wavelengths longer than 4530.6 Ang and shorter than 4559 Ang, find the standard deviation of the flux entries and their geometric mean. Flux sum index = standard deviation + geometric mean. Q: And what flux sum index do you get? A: 12.7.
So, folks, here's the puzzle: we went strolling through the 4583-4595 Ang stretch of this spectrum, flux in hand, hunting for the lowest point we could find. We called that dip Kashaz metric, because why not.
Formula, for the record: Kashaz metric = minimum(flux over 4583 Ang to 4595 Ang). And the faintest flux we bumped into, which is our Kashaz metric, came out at 7.81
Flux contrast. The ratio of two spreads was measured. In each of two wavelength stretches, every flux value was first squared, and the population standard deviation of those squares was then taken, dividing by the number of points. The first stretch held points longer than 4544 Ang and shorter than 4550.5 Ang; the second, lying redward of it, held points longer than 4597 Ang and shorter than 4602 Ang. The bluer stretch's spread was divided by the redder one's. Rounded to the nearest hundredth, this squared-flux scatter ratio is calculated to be 0.70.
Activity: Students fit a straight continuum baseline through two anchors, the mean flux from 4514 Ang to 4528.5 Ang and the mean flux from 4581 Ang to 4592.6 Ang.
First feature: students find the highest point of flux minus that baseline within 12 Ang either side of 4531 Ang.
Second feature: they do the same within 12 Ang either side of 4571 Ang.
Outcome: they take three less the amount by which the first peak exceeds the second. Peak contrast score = 2.1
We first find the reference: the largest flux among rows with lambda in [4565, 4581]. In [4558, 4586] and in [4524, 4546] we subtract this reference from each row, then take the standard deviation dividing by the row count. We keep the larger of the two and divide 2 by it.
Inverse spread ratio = 1.02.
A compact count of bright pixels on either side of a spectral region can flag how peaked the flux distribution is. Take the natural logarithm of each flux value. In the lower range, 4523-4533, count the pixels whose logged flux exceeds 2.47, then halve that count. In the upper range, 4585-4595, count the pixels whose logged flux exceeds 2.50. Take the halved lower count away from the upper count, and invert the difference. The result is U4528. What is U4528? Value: 2.0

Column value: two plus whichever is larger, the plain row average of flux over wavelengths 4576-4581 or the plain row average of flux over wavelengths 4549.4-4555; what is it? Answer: 15.2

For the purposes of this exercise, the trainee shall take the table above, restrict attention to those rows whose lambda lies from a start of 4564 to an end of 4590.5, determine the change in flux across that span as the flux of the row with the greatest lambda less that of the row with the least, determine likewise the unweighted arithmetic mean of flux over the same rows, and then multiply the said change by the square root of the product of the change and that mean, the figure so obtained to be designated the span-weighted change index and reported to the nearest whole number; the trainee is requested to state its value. 19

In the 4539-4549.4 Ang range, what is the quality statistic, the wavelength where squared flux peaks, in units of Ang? 4541.57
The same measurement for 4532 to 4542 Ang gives 4541.57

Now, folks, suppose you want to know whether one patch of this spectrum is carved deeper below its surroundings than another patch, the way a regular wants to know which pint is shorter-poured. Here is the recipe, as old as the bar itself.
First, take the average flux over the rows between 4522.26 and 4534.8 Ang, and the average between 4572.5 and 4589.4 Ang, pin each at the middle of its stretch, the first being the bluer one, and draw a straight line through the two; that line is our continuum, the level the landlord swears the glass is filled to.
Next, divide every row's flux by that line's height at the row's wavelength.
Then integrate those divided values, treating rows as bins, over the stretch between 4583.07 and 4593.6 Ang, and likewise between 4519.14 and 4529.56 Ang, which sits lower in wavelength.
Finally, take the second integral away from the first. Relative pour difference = -1.8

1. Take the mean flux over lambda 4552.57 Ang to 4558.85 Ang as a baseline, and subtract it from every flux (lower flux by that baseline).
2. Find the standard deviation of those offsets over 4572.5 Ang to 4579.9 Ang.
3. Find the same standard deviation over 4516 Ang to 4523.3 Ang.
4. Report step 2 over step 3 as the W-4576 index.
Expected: 0.44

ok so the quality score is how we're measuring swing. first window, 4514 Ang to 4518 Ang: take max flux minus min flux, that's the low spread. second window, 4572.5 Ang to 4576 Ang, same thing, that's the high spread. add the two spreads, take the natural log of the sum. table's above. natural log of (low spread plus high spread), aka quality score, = 1.5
